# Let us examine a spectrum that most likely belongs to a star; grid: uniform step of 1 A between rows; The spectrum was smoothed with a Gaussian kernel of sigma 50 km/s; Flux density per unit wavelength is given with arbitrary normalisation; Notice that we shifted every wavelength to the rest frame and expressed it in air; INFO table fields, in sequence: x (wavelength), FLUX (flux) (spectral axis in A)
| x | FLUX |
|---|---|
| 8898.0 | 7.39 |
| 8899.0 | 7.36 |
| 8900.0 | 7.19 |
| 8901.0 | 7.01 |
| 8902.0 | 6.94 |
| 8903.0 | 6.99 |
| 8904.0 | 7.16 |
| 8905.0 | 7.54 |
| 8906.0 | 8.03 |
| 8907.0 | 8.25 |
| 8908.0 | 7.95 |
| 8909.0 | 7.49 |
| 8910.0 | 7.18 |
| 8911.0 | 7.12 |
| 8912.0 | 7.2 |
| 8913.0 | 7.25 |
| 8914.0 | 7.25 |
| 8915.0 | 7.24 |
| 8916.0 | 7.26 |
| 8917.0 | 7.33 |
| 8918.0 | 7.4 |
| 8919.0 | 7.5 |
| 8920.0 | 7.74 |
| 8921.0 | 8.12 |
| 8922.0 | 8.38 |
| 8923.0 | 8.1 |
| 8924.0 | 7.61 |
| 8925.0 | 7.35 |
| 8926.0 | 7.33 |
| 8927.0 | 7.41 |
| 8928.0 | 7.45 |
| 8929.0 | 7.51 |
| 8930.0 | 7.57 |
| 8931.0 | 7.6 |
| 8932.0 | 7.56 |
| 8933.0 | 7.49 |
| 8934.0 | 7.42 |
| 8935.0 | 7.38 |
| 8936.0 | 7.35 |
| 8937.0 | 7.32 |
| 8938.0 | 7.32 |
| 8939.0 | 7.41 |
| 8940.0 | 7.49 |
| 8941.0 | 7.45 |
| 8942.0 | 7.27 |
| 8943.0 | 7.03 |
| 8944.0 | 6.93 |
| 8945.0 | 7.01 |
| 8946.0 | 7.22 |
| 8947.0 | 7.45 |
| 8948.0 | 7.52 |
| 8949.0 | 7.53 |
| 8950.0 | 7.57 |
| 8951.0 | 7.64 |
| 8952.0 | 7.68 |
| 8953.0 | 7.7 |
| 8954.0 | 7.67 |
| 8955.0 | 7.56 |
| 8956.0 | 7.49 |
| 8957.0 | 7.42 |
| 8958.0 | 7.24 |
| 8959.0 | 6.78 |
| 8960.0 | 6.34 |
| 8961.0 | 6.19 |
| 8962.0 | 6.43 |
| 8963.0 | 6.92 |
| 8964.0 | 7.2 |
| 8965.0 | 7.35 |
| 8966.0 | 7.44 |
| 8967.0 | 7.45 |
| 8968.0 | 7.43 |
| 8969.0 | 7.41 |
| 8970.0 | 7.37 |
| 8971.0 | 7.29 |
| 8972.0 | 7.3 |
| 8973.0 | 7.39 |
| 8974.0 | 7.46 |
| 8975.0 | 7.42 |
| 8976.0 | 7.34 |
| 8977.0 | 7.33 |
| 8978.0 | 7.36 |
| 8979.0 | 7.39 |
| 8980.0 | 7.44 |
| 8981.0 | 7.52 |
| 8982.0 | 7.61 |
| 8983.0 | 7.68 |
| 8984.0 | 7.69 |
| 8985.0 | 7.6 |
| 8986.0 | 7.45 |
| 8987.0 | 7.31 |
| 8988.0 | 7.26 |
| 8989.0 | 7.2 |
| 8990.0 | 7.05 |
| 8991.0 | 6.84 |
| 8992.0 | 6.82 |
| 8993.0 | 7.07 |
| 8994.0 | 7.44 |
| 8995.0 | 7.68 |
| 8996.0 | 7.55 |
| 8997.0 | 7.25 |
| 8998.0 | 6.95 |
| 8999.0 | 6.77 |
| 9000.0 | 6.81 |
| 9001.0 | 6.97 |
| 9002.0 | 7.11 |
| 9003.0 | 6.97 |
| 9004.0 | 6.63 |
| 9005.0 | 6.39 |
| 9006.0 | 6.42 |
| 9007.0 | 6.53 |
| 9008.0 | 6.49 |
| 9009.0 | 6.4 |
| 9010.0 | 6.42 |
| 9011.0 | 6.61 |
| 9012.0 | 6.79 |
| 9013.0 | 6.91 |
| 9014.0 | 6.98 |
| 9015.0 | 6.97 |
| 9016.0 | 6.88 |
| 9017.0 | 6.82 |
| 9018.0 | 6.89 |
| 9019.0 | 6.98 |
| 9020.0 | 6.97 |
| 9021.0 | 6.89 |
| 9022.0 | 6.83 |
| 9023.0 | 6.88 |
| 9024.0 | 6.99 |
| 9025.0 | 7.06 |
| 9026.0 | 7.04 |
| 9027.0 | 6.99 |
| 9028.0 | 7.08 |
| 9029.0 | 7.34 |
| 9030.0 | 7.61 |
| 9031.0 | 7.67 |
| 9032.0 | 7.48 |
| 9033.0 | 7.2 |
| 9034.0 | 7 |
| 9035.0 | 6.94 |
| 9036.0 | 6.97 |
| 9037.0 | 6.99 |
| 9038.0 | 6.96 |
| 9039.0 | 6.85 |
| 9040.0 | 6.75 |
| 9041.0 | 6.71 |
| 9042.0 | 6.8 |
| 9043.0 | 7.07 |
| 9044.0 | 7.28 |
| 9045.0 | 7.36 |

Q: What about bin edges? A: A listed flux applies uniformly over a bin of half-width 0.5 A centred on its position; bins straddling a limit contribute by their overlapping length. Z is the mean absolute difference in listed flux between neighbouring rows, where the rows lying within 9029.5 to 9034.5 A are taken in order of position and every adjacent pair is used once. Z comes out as 0.18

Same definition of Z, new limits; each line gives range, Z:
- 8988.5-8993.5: 0.16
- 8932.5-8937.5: 0.04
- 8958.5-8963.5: 0.33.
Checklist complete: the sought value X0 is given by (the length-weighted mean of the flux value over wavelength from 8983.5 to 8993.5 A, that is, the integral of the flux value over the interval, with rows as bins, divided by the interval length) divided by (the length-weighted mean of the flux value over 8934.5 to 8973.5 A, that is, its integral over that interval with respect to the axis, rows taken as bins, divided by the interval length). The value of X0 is 0.993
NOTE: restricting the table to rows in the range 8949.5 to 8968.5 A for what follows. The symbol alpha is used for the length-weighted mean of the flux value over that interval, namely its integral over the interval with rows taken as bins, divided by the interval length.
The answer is 7.2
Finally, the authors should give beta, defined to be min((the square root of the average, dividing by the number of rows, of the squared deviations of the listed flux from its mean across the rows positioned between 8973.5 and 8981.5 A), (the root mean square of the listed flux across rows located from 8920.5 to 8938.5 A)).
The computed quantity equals 0.06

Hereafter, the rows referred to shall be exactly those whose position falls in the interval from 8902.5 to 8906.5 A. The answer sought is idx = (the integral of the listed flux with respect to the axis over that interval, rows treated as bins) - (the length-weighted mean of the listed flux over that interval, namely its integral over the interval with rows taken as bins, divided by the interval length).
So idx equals 22.3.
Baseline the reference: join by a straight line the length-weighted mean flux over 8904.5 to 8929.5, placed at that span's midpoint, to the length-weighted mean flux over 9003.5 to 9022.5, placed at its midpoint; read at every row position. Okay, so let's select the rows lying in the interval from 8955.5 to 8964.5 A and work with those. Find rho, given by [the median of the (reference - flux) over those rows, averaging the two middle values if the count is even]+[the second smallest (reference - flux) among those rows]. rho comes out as 0.03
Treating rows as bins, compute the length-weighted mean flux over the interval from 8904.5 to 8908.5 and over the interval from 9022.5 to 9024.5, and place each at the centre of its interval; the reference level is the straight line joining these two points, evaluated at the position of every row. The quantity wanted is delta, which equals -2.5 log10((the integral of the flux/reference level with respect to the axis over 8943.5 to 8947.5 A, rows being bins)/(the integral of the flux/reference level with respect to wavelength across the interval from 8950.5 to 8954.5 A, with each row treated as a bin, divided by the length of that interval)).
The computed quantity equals -1.42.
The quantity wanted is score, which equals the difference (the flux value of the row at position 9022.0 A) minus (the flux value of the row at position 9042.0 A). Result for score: 0.0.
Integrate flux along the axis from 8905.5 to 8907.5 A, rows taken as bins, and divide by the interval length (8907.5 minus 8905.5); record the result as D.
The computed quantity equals 8.14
